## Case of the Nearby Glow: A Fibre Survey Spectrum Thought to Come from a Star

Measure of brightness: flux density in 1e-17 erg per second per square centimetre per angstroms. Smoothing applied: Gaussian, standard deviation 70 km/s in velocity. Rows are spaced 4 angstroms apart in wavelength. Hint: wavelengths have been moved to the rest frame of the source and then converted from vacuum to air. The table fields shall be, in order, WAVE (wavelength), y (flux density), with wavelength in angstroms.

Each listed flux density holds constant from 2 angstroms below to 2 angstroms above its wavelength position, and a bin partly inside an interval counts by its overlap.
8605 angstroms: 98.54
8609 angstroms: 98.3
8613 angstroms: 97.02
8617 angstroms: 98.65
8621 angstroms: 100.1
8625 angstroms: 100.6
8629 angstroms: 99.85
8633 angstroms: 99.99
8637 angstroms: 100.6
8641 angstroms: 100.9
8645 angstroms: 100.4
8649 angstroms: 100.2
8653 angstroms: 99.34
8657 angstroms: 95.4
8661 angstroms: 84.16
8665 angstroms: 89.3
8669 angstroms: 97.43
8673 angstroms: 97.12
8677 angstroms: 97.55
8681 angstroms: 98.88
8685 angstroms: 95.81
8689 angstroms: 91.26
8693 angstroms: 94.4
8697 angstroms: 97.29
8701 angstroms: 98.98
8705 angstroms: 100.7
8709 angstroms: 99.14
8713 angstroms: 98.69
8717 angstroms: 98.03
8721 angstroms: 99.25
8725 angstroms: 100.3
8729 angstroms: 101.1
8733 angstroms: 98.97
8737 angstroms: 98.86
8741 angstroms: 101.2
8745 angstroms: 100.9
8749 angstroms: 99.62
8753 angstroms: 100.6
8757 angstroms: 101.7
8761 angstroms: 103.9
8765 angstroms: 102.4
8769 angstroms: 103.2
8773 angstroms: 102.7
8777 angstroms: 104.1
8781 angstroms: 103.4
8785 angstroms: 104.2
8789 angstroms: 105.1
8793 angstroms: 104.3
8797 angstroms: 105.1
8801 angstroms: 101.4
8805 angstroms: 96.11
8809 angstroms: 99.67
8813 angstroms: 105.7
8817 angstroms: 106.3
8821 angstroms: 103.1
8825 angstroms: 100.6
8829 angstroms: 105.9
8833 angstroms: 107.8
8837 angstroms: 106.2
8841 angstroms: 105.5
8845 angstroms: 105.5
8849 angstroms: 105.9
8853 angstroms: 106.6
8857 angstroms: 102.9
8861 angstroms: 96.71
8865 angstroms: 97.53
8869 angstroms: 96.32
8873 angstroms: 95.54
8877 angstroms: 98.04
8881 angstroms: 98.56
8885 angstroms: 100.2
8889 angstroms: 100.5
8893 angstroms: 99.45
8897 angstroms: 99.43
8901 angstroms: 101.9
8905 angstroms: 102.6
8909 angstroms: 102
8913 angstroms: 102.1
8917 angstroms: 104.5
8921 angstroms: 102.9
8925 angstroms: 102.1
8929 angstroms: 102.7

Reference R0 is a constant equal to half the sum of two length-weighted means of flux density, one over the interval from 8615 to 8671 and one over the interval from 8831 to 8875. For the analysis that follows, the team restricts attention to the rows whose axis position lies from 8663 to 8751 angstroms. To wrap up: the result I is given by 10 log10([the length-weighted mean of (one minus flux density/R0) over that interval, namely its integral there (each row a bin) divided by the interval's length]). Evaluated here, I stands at -17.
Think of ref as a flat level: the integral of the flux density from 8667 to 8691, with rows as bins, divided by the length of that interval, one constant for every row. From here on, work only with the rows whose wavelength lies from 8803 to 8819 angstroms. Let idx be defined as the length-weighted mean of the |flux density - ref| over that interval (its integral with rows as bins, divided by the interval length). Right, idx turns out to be 6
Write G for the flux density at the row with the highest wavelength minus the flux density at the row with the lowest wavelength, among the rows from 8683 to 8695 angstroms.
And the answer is -1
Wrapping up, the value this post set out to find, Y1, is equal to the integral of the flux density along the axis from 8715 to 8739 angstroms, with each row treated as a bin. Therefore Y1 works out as 2386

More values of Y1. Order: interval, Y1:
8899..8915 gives 1634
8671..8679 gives 779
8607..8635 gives 2778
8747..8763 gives 1623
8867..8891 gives 2357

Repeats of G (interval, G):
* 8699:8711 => 0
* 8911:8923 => 1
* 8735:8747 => 2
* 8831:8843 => -2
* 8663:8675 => 8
